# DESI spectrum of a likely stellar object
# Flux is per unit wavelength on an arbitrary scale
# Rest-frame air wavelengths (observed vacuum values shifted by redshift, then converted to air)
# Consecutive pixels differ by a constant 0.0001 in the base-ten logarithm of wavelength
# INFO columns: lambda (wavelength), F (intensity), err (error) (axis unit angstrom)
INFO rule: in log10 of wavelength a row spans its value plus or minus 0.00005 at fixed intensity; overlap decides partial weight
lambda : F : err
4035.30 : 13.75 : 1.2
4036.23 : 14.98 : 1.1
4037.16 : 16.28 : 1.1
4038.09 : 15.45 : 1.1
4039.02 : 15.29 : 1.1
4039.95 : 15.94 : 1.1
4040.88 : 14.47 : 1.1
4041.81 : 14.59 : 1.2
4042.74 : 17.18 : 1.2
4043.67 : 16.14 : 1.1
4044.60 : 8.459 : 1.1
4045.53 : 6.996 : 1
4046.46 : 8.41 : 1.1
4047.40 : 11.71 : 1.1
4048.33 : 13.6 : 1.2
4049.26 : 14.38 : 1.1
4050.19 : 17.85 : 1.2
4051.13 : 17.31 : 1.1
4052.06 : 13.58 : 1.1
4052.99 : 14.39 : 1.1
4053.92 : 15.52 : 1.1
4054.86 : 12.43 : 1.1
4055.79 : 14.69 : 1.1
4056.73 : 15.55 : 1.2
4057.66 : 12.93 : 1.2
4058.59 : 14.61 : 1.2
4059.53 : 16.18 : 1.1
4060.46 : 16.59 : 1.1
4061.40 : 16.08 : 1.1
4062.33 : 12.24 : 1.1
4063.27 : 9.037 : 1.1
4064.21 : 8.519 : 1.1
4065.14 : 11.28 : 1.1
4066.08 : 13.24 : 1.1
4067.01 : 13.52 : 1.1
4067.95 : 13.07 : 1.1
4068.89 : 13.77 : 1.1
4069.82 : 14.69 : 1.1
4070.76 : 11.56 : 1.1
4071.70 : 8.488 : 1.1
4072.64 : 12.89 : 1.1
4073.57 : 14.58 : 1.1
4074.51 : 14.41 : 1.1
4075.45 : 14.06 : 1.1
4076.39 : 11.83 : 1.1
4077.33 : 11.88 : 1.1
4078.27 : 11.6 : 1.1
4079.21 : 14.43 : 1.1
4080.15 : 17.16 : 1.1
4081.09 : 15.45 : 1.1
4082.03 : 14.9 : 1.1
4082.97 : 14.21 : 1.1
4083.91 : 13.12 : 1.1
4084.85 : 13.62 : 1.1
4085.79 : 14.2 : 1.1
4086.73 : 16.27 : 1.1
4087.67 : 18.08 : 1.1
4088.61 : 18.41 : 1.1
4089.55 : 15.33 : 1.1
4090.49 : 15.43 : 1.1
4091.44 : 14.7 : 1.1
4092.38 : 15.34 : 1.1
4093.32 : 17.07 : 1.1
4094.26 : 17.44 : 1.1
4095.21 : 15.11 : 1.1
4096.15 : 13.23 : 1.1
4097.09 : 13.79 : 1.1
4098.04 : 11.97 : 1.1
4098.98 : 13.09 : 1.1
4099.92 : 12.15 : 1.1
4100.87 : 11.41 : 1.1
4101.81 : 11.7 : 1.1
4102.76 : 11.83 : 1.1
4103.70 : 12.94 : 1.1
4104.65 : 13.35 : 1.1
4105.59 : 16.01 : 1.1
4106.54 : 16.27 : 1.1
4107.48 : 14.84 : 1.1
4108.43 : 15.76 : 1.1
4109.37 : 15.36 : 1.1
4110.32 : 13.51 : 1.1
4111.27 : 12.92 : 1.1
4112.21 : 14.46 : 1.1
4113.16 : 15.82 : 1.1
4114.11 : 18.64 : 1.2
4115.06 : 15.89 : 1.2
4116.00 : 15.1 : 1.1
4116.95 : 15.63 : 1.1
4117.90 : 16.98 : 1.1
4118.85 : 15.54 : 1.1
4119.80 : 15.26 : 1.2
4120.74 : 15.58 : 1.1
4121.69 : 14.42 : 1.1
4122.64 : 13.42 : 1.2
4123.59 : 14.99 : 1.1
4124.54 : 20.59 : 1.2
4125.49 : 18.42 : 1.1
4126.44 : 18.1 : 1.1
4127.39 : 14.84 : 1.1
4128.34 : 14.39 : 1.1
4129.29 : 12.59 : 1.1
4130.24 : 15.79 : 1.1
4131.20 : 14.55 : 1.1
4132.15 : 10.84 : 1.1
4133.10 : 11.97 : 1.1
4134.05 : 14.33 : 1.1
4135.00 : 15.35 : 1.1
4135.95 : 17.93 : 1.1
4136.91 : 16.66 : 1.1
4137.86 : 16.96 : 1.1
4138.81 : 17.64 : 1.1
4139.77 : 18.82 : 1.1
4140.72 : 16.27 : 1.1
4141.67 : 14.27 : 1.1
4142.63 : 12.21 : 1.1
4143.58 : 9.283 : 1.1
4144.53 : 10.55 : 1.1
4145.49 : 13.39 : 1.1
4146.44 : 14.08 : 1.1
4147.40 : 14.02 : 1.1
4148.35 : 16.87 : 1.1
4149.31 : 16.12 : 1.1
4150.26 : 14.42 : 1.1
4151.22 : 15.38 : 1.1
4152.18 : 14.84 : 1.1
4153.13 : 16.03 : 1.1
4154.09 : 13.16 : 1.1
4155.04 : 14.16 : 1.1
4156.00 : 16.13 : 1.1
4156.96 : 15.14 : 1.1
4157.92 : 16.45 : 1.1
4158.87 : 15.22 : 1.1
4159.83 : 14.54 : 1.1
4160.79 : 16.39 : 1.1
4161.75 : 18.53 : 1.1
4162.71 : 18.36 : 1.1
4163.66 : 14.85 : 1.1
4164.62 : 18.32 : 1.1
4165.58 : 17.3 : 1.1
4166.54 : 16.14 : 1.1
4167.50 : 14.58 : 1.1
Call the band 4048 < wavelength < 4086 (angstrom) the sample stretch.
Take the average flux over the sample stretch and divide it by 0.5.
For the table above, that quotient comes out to 27.5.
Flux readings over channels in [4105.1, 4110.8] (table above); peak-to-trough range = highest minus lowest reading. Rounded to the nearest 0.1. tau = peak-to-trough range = 2.8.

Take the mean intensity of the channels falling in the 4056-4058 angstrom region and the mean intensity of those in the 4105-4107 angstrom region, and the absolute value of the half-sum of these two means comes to 15.2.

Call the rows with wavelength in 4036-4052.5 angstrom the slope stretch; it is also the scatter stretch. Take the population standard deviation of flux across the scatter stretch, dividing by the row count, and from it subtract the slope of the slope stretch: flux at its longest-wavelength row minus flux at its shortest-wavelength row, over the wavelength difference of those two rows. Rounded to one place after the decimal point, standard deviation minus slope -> 3.2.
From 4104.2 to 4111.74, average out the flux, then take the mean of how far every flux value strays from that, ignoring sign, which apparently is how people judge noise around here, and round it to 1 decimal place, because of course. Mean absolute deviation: 1.1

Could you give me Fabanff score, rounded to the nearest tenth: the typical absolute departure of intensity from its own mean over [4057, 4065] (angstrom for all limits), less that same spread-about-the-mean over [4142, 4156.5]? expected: 1.0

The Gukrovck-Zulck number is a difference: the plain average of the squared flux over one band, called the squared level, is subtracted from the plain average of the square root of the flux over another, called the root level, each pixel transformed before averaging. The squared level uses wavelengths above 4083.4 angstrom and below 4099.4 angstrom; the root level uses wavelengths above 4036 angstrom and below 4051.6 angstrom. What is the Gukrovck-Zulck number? -227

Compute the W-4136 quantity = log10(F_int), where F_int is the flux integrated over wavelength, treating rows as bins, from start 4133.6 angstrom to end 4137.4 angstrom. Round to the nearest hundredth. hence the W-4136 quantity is 1.79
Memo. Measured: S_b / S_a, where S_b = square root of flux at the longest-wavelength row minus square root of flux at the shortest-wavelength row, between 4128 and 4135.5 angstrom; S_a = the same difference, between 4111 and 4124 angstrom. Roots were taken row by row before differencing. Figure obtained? 0.4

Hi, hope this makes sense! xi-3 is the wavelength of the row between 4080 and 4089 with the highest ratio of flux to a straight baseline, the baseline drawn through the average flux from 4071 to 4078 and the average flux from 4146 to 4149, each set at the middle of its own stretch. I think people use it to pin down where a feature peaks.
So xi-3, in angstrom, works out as 4088.61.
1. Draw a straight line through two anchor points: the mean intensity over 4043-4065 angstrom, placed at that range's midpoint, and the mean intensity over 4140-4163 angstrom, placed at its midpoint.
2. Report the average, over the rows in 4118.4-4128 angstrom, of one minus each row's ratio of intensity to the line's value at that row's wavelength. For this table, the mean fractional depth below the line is -0.12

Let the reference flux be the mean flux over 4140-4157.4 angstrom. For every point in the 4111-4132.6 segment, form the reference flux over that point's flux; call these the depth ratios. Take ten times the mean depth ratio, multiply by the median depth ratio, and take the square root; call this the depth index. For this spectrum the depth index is 3.0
